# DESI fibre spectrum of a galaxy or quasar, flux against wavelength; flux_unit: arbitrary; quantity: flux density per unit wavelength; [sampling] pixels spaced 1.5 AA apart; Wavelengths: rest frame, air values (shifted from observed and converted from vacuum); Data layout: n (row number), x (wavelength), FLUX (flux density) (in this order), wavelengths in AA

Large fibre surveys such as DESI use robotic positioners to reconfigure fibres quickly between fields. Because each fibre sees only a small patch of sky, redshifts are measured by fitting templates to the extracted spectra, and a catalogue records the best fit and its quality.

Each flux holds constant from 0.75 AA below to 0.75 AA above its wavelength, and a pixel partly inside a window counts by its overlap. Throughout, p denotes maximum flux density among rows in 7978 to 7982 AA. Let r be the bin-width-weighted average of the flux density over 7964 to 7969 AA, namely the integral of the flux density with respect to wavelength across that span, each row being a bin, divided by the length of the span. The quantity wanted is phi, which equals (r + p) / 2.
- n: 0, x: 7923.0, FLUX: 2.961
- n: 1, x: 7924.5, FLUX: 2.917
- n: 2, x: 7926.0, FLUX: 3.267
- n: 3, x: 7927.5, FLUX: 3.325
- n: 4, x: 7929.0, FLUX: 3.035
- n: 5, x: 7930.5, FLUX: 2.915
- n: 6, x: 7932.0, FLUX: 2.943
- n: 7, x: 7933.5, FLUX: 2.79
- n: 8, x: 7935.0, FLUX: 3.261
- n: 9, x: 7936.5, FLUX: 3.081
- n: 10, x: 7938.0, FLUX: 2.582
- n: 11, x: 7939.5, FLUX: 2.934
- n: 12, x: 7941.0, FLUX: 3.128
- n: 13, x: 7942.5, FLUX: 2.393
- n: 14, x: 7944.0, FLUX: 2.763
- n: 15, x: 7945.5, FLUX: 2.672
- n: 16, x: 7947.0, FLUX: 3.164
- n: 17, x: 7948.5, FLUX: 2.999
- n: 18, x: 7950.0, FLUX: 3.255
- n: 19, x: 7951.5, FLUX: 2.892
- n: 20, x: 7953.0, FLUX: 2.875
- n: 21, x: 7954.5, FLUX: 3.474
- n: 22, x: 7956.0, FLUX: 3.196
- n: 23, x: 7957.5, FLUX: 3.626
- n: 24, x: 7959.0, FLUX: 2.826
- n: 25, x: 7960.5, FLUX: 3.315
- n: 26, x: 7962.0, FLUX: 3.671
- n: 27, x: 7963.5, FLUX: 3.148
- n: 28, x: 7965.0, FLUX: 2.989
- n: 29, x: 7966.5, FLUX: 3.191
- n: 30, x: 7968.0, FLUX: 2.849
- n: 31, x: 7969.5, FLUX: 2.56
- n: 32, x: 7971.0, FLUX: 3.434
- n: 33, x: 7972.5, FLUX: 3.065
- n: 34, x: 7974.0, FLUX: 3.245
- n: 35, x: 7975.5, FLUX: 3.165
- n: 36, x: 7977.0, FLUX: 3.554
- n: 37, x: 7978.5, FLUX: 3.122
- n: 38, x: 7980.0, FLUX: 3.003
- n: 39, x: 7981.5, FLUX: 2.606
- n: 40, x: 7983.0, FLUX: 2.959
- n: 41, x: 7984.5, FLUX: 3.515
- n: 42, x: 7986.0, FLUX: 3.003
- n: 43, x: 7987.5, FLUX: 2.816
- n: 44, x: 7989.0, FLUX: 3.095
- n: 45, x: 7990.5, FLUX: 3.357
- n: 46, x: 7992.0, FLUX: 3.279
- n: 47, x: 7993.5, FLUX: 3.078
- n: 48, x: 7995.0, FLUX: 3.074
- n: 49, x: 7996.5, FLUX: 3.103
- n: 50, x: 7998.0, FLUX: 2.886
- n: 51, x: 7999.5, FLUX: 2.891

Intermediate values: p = 3.122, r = 2.99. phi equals 3.06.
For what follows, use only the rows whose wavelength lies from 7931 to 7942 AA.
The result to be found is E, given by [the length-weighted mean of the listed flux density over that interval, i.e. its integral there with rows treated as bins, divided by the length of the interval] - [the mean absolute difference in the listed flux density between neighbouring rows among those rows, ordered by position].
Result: 2.64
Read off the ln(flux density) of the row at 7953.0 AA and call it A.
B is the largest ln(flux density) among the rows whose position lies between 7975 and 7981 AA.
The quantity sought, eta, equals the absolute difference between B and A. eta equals 0.21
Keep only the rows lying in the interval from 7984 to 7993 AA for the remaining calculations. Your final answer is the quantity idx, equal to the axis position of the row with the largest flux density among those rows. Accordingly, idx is 7984.5 AA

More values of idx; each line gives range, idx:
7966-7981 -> 7977.0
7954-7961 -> 7957.5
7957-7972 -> 7962.0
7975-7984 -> 7977.0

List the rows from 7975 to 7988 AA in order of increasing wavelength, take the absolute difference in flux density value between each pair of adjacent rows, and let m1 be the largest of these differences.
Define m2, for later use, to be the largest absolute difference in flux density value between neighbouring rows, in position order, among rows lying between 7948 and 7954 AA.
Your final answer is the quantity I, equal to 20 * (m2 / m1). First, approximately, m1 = 0.56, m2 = 0.36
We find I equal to 13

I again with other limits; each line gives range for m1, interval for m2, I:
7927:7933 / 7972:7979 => 30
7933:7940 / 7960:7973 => 35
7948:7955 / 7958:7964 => 17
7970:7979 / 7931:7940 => 23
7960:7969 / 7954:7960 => 31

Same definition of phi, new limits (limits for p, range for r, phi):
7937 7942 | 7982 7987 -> 3.12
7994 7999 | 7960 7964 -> 3.25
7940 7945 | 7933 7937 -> 3.09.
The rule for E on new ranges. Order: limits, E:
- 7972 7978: 3.04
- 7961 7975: 2.76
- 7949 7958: 2.86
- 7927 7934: 2.85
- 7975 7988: 2.72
